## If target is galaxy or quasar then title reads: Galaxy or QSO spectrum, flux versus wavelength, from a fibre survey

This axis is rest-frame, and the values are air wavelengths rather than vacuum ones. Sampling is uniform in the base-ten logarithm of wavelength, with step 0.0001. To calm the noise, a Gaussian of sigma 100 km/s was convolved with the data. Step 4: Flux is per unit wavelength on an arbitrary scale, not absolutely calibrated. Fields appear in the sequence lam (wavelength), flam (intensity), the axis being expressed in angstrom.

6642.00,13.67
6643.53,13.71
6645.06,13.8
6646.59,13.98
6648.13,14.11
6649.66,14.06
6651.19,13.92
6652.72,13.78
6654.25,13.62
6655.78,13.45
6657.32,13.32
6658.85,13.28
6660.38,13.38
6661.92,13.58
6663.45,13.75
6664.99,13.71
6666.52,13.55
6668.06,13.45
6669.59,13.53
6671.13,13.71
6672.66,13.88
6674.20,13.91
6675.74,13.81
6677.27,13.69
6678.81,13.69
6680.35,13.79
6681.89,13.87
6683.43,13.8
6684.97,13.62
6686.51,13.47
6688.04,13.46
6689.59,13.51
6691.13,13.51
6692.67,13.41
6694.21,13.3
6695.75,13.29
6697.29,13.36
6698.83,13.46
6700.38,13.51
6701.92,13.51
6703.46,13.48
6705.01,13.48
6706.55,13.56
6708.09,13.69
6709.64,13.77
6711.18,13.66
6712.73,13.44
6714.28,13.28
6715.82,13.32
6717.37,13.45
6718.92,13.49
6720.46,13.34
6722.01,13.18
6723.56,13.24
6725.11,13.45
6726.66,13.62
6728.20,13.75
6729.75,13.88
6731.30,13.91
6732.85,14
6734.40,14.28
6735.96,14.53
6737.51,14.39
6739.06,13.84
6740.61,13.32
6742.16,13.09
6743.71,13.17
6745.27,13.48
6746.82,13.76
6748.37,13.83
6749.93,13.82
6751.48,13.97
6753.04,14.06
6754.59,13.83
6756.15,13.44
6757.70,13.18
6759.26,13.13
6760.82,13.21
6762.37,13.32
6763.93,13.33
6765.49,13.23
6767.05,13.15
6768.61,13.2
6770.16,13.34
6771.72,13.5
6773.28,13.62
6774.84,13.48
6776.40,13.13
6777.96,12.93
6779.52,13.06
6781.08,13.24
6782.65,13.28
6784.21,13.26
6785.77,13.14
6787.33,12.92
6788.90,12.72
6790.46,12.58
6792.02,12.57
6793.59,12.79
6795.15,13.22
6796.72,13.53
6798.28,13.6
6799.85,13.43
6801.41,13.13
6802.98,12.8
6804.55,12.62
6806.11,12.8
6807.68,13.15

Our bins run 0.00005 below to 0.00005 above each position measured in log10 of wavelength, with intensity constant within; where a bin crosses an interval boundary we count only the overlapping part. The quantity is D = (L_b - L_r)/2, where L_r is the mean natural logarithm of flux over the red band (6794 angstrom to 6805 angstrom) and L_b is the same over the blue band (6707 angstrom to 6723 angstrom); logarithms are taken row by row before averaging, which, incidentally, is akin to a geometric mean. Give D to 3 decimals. 0.010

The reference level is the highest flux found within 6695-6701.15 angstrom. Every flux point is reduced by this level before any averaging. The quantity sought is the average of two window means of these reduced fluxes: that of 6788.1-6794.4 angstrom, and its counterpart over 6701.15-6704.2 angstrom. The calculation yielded -0.43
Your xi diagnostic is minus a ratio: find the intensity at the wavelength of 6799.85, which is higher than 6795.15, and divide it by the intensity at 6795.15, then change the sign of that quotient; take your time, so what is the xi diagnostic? -1.02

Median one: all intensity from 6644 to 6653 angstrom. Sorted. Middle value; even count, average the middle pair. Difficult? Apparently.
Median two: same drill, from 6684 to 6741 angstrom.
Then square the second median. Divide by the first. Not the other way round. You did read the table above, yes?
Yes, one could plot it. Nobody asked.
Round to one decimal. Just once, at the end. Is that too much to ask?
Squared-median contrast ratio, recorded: 13.0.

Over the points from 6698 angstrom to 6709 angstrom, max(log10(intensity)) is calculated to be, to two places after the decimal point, 1.14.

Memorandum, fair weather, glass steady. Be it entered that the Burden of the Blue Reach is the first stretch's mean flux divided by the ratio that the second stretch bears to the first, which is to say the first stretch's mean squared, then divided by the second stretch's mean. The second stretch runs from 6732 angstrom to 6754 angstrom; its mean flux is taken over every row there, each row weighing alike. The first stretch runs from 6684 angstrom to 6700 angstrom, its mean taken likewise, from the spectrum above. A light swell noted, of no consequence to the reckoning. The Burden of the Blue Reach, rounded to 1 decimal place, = 13.1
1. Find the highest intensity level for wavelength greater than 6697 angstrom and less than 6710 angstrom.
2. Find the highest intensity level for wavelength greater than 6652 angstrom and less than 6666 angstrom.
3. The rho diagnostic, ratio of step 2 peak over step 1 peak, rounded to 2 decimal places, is 1.00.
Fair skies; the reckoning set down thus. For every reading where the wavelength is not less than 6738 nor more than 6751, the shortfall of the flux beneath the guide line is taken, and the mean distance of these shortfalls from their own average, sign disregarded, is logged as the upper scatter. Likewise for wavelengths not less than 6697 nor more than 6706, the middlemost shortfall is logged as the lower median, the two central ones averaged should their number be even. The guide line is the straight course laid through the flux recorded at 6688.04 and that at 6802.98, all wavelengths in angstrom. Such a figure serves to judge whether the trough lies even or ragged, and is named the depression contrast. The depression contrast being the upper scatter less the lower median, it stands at 0.40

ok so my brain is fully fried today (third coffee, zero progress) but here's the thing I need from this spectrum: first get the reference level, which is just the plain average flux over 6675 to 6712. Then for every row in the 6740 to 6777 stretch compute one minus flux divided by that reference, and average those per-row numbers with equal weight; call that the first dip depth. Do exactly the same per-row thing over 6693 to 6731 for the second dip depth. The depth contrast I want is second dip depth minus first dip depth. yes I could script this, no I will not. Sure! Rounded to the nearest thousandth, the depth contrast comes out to -0.003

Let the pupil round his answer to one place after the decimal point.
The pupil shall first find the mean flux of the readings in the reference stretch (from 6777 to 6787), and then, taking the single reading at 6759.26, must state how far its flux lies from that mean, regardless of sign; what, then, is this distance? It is 0.0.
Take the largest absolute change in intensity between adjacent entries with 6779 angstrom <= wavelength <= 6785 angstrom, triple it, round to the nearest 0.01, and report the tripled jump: 0.54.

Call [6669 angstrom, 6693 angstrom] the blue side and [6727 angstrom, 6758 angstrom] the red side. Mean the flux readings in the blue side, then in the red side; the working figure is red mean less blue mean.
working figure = 0.1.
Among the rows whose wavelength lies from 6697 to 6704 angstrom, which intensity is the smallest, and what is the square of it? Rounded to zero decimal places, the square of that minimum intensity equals 178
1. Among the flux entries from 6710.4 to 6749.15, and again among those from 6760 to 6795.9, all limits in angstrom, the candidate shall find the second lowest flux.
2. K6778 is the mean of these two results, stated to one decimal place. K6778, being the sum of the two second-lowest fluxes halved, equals 12.9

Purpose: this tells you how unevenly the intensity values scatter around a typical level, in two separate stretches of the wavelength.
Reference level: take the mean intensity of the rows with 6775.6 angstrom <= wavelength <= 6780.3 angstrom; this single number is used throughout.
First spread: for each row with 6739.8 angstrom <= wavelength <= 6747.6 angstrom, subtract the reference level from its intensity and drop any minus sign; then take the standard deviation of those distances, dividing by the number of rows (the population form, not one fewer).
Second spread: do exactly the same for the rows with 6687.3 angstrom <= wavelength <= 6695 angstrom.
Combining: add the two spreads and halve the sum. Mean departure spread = 0.16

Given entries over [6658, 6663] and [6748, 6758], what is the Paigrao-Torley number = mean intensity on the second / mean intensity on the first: 1.02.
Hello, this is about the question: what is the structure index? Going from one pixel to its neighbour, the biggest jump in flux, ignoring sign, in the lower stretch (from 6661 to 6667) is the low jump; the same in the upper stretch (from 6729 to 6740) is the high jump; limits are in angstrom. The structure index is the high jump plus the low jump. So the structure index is 0.72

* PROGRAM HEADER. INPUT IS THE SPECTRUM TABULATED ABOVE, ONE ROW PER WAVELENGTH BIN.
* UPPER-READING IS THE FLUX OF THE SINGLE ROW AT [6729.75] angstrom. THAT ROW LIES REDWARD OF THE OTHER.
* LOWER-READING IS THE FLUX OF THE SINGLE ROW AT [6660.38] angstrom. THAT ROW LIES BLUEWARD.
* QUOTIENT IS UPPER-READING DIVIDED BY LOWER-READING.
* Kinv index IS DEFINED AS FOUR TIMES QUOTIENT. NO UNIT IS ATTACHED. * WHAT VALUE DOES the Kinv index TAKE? 4.15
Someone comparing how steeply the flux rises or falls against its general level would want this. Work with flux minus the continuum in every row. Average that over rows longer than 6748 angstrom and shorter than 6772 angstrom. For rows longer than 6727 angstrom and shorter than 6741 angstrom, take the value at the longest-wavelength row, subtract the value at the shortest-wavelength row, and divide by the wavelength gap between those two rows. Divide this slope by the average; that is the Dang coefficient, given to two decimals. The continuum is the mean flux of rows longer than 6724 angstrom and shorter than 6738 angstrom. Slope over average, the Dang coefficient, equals 0.07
